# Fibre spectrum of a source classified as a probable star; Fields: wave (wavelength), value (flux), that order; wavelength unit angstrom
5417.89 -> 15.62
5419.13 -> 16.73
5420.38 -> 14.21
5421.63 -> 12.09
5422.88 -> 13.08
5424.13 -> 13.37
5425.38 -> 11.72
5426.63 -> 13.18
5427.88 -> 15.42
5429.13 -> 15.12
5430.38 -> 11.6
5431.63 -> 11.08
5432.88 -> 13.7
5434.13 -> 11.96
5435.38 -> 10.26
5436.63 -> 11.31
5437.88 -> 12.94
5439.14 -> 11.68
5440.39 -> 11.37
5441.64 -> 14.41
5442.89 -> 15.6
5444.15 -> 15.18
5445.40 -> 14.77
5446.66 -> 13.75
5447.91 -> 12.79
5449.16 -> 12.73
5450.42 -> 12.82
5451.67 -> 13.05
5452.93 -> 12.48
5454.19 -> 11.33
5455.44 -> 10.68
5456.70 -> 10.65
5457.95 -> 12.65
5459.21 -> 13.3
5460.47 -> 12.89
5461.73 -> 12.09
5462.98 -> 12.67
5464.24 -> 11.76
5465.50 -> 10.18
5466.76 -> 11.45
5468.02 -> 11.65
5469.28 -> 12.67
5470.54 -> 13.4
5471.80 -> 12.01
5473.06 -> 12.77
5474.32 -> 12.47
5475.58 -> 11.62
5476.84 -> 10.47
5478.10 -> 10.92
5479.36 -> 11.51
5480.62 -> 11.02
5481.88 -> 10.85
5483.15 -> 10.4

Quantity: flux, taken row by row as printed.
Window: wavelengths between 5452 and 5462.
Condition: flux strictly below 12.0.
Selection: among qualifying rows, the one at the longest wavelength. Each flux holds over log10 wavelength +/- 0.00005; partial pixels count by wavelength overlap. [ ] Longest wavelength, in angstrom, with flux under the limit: 5456.70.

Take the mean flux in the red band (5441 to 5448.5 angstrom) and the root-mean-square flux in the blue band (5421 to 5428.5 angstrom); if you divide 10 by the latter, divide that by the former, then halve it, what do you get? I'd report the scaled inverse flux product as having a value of 0.0263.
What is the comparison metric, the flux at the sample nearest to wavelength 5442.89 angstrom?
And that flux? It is 15.6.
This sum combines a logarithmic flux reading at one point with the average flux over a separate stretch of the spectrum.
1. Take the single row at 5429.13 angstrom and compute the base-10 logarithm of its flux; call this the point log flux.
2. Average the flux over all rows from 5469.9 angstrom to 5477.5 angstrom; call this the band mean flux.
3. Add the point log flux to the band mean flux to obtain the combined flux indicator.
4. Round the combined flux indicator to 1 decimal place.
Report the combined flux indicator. 13.3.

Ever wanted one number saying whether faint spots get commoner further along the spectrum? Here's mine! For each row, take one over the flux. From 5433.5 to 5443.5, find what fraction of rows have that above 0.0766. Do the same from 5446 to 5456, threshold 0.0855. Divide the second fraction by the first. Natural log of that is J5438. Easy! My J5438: -1.1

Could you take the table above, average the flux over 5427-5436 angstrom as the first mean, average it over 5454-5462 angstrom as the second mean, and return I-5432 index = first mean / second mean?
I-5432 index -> 1.07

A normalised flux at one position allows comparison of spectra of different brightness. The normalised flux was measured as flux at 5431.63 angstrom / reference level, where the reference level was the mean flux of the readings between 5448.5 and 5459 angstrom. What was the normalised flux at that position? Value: 0.92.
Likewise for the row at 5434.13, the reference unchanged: 0.99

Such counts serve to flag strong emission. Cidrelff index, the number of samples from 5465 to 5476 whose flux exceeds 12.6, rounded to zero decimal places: 3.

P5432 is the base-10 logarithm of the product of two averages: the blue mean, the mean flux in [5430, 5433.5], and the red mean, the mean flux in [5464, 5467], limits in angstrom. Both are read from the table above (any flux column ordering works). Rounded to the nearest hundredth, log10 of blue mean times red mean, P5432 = 2.13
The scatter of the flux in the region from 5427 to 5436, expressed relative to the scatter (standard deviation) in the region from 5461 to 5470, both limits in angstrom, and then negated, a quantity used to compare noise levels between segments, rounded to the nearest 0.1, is -2.4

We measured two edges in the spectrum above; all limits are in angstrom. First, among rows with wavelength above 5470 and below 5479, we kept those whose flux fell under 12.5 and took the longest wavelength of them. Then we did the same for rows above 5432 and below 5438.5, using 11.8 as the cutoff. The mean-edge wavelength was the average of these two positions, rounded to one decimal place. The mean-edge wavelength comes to 5457.4 angstrom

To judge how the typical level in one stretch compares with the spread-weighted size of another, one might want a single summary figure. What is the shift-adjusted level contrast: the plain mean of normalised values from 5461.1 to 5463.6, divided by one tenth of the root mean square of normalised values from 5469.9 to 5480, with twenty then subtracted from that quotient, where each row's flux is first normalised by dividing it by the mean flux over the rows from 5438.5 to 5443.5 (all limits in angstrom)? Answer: -9.6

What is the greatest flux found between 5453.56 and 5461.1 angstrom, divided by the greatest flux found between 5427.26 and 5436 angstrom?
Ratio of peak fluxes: 0.86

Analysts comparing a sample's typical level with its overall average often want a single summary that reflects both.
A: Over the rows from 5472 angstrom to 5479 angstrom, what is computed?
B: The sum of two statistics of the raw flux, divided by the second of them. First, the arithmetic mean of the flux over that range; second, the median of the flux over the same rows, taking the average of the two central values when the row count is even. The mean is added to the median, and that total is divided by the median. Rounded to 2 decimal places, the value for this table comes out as 2.00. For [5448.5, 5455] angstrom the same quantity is 1.98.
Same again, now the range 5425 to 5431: 2.02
